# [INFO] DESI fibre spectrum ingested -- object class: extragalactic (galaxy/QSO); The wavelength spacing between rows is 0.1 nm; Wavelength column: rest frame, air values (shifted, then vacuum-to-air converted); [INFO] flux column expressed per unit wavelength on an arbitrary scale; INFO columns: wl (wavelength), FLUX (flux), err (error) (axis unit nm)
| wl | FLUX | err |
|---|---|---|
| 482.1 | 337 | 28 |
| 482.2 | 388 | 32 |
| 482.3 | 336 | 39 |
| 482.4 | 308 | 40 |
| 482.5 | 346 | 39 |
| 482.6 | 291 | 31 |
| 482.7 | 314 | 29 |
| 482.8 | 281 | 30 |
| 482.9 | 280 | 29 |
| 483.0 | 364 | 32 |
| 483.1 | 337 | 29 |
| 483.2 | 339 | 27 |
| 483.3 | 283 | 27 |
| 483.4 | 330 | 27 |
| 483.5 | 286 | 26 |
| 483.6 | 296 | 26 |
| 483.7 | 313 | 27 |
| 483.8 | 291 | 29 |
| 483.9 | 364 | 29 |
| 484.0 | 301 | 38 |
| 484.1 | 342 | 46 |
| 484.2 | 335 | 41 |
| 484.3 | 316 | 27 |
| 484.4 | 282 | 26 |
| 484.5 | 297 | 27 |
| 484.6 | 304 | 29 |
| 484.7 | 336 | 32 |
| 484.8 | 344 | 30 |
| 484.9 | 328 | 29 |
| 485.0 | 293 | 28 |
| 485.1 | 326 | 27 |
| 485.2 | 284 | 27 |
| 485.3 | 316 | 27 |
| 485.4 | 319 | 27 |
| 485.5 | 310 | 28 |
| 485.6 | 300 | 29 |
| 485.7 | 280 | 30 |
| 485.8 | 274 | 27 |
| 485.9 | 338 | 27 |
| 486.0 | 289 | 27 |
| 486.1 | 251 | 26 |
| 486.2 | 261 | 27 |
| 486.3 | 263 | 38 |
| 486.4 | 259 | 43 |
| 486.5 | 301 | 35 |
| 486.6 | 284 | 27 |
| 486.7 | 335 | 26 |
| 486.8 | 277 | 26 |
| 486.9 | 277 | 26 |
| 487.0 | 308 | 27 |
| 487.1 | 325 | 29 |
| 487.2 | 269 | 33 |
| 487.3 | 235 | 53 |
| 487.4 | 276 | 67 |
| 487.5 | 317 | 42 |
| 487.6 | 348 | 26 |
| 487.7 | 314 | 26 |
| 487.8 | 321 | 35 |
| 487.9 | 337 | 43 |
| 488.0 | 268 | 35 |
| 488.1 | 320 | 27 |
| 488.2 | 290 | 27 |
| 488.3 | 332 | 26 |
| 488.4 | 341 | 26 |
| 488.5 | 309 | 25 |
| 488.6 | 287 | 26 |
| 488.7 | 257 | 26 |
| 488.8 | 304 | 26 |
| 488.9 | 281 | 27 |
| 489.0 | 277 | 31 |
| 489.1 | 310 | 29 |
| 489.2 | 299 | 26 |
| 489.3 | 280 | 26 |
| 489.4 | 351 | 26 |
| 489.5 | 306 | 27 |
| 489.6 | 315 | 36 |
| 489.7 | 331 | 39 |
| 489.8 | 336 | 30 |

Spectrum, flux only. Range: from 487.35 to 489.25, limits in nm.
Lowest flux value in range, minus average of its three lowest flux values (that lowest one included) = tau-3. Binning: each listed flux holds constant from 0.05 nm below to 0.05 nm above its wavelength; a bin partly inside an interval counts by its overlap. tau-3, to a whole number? -10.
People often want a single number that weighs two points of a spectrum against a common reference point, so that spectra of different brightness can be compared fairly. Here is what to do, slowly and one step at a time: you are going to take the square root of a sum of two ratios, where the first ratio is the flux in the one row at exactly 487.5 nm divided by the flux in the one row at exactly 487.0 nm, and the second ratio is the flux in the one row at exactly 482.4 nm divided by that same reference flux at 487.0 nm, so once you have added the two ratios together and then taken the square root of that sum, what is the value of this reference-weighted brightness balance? 1.42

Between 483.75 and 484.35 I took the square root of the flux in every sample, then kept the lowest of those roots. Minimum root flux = 17.1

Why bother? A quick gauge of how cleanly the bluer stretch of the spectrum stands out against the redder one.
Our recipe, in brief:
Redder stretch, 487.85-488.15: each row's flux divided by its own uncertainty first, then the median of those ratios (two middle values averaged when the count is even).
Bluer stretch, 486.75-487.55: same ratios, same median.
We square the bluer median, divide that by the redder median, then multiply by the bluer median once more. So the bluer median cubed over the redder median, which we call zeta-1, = 106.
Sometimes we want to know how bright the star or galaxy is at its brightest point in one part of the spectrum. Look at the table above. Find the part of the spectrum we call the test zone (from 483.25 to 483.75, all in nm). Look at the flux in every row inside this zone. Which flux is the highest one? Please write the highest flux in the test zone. 330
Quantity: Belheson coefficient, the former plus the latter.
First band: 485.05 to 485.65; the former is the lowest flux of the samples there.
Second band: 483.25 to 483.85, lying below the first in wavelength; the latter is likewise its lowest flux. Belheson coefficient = 567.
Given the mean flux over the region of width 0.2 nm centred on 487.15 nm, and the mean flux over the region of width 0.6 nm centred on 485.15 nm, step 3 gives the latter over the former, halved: 0.524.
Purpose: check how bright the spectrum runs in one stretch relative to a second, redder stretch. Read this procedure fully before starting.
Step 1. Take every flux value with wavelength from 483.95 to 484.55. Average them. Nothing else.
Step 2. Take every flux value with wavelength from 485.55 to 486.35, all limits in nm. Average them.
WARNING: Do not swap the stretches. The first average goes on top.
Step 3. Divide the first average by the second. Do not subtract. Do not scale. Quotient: 1.11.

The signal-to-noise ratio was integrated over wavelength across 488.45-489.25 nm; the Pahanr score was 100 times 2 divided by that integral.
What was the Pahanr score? 23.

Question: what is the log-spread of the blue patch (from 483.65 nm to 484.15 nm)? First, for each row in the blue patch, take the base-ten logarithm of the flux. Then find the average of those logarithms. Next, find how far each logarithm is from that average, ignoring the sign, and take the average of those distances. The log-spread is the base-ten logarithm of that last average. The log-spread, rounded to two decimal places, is -1.48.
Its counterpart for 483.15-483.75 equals -1.56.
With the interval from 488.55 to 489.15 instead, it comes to -1.66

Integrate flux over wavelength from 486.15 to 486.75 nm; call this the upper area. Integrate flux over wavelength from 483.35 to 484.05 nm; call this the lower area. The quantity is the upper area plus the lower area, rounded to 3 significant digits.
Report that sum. 388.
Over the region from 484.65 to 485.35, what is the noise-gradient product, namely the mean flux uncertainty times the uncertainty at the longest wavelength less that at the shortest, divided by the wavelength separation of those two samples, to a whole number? -238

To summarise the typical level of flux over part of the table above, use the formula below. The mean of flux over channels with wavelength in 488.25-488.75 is 305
